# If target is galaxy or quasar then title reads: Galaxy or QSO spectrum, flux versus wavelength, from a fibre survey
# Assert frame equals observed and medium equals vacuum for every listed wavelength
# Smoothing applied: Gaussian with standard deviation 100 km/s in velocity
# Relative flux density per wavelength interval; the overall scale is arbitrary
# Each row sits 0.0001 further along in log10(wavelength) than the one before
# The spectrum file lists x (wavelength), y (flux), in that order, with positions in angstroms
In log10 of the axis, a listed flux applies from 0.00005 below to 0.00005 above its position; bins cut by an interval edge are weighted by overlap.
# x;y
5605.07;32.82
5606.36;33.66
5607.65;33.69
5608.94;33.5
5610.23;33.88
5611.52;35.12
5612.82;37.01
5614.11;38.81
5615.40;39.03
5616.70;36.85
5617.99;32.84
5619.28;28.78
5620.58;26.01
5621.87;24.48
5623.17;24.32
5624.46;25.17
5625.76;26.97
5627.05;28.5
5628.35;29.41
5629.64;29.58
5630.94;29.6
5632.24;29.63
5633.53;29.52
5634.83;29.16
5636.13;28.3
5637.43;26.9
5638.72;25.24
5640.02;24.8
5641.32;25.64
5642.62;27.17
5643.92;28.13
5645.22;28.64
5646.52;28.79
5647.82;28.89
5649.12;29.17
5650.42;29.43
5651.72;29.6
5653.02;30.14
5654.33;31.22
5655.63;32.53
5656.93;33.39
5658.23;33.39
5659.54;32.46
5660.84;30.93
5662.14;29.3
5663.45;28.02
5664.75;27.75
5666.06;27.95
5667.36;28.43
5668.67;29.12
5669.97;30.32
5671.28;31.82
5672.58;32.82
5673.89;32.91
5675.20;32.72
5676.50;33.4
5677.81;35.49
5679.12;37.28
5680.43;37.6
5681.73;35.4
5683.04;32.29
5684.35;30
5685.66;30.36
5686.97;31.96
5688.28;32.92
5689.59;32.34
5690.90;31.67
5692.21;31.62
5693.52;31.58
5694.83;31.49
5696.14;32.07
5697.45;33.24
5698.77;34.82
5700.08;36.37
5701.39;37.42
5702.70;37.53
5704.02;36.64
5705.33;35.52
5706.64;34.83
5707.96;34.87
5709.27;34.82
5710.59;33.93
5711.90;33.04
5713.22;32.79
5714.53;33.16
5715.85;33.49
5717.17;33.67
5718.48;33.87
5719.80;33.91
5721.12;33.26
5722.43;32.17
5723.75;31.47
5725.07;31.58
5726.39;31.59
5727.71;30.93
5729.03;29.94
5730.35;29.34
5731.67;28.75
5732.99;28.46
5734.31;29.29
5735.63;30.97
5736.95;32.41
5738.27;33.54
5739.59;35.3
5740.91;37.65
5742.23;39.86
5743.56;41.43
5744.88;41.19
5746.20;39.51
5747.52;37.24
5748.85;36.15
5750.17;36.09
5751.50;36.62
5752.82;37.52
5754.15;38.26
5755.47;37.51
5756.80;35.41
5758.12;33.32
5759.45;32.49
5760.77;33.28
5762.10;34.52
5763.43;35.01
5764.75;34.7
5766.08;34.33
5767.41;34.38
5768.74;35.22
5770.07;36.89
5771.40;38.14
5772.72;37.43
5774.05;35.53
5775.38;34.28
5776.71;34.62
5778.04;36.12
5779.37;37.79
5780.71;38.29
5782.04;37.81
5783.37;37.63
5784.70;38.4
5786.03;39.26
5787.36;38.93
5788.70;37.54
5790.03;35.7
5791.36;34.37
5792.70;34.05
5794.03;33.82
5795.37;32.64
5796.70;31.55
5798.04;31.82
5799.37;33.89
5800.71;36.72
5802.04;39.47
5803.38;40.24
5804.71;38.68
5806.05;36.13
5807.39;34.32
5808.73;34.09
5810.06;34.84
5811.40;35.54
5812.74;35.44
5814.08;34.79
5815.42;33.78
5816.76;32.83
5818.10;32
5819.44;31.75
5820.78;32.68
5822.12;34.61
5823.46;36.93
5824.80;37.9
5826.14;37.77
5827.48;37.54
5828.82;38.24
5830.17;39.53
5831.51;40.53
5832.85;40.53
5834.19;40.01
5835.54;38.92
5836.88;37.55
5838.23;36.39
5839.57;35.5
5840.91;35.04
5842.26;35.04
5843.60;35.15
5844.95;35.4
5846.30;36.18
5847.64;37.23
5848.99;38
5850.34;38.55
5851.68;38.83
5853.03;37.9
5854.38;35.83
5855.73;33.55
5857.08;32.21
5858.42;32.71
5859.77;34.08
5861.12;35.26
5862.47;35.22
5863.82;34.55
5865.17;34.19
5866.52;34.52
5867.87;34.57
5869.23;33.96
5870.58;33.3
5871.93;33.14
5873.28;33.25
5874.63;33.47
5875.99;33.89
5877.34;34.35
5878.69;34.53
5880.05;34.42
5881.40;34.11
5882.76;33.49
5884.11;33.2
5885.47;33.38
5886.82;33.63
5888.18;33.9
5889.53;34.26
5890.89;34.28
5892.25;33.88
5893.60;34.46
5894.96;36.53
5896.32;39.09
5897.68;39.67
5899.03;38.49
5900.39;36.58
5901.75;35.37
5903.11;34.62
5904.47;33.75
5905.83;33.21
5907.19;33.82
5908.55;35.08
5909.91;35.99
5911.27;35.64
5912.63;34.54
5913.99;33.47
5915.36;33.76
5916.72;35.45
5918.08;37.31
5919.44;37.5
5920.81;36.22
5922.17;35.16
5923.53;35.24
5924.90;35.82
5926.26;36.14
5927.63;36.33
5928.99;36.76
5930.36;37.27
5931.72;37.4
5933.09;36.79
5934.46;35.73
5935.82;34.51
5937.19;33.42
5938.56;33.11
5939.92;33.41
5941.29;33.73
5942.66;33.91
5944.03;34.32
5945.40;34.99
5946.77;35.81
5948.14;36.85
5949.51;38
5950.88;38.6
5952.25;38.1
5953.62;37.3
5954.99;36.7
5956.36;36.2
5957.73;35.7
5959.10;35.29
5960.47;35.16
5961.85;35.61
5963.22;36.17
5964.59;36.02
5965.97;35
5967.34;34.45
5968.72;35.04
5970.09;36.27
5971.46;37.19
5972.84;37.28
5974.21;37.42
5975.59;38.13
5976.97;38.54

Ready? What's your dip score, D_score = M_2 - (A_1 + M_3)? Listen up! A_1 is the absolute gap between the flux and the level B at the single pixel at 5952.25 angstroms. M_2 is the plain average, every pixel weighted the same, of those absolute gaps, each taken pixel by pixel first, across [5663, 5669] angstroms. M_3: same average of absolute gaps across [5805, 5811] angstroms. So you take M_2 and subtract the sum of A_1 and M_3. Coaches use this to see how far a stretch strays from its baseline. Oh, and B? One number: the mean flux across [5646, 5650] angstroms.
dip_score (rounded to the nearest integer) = -14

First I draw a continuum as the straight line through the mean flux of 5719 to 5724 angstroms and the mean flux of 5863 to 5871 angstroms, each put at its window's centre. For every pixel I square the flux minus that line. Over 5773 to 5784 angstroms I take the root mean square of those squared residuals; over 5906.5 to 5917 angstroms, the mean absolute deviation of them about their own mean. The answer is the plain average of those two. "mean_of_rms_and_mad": 8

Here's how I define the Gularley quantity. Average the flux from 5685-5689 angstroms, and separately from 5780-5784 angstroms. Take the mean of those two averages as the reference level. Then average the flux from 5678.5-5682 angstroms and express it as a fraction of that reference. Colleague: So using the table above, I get 1.06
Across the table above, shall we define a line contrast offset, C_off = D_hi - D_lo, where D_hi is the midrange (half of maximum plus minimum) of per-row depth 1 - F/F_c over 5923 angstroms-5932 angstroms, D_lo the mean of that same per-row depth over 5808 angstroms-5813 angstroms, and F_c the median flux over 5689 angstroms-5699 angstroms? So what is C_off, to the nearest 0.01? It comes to -0.04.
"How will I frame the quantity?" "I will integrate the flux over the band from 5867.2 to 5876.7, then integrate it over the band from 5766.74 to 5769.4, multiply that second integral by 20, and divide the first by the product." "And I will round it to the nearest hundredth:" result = 0.17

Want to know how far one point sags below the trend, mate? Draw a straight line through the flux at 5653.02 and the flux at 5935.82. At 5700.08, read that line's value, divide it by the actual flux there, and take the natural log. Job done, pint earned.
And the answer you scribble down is -0.16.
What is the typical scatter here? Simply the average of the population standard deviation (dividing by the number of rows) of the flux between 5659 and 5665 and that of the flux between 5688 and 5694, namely 1.2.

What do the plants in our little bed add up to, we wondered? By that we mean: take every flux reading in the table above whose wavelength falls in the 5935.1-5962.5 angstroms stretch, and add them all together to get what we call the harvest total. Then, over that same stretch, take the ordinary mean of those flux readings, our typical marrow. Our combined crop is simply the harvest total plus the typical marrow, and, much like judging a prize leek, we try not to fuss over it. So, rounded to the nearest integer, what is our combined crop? 746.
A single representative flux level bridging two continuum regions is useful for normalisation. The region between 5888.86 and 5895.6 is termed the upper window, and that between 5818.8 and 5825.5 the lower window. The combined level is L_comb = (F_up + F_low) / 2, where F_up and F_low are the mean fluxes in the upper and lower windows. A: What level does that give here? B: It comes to 34.7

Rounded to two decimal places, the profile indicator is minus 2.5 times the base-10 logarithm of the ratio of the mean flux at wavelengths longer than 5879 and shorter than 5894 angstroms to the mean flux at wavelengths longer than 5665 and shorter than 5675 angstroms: -0.12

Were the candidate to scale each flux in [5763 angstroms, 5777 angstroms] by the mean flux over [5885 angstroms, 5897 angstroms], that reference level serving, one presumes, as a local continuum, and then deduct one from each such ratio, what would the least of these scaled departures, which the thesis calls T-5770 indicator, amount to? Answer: -0.016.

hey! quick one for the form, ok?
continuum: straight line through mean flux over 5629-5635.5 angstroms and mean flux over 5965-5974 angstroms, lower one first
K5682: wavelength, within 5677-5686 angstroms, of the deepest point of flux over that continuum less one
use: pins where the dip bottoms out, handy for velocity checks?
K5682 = 5684.35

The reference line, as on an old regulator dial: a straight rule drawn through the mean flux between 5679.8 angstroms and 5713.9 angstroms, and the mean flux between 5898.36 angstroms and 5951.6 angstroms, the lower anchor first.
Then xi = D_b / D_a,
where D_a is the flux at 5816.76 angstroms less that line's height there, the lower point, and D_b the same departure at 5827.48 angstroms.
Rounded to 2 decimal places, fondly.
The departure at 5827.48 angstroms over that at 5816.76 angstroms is -1.53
